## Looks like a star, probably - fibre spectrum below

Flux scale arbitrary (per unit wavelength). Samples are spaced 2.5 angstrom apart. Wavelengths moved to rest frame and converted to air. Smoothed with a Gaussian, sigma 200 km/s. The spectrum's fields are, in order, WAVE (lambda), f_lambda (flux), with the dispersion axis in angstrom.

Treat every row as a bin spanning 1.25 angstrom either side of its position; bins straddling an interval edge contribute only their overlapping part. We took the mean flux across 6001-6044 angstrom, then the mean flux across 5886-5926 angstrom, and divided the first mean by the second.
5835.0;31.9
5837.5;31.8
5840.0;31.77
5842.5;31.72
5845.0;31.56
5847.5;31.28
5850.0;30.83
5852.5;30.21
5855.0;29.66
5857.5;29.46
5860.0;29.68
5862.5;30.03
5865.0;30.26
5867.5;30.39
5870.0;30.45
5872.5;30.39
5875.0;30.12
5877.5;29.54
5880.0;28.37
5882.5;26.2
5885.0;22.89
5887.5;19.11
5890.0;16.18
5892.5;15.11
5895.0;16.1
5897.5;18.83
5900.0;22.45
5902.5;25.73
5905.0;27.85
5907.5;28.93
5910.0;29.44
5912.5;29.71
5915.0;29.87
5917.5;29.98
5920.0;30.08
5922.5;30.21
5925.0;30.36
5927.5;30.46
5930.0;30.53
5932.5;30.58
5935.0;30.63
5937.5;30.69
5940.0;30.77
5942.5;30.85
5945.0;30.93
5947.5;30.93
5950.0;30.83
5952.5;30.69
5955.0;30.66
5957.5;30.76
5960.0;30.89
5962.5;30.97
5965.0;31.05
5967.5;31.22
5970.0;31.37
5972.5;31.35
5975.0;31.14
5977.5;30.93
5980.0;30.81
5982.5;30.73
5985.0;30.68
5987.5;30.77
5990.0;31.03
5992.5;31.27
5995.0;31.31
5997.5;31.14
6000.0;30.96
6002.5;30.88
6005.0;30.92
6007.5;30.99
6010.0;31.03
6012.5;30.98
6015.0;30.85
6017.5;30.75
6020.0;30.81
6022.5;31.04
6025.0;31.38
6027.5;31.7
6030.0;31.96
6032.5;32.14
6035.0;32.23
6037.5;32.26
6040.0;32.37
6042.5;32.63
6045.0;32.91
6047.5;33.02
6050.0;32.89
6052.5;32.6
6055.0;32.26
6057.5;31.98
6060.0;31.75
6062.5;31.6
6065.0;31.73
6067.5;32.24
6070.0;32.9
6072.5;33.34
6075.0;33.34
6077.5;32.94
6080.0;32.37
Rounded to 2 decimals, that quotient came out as 1.26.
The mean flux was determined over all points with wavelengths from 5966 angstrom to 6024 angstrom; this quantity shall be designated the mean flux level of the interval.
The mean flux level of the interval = 31.0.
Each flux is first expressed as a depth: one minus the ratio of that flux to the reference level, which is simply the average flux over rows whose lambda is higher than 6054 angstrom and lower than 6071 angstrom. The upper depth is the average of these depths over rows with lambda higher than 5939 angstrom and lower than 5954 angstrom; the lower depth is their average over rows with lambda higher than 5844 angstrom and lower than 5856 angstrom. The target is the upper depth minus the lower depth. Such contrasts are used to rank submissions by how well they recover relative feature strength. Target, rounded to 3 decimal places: -0.004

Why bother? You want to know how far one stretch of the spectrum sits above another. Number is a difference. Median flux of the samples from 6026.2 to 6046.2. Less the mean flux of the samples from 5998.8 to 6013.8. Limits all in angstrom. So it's 1.3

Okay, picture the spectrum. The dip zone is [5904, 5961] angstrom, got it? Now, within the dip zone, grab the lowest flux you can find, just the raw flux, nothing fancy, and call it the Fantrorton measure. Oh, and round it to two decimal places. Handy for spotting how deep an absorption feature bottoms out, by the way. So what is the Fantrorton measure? 27.85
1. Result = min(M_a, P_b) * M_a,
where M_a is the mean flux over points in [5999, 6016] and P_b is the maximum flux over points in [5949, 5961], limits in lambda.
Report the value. 956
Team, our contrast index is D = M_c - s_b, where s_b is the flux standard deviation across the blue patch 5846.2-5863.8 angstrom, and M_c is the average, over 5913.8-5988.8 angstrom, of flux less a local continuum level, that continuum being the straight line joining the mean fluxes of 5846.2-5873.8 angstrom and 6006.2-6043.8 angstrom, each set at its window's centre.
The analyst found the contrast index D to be -0.9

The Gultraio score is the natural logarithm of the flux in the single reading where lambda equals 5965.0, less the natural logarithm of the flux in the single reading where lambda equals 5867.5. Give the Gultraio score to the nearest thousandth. 0.021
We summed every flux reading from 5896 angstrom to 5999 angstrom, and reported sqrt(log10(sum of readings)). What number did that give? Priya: 1.76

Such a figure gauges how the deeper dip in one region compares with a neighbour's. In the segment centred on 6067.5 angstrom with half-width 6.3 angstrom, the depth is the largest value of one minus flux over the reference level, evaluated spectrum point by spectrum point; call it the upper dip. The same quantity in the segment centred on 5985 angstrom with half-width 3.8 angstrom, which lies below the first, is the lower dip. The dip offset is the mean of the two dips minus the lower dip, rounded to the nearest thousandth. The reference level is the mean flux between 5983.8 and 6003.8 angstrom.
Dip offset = -0.015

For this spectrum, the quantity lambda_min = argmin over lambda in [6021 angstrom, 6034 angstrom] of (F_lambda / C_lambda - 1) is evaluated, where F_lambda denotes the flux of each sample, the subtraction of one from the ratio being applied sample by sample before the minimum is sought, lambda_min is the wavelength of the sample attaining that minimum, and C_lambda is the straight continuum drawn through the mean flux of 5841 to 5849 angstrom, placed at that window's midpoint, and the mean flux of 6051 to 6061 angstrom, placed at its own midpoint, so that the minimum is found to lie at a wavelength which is 6022.5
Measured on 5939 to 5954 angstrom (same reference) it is 5952.5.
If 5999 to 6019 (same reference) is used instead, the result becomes 6017.5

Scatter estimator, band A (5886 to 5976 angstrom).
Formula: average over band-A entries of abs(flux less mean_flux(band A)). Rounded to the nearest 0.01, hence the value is 3.59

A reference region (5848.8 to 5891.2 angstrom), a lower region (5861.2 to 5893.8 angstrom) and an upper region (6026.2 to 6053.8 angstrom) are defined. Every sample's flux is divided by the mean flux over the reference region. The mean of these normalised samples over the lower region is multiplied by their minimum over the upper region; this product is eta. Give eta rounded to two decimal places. 1.06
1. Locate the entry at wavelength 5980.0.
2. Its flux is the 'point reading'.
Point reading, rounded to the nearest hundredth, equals 30.81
